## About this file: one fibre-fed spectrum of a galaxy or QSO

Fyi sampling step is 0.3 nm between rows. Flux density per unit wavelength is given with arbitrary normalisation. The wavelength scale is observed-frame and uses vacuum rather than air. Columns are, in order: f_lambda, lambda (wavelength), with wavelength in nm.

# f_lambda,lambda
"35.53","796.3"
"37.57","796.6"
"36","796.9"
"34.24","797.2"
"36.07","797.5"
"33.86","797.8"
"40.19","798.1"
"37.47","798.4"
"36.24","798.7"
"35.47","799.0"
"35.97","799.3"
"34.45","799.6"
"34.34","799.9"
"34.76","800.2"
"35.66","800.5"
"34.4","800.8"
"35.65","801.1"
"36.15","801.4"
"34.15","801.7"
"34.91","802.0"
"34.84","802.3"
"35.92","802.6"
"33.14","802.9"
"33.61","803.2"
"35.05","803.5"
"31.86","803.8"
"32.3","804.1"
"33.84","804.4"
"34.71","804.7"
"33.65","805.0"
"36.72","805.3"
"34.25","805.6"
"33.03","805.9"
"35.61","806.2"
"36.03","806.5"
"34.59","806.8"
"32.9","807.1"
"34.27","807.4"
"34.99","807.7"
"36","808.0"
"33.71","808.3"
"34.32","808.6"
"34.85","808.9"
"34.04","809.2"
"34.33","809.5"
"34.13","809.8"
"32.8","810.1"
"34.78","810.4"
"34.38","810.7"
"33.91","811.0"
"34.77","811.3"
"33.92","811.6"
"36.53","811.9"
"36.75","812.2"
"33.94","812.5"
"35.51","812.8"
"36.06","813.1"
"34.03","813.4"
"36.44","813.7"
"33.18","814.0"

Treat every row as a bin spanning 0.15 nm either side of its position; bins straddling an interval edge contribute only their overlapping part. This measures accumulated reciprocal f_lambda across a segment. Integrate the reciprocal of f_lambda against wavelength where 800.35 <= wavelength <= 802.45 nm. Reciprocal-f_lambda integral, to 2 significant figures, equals 0.060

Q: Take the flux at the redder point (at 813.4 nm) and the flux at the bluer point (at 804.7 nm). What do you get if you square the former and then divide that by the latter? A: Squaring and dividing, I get 33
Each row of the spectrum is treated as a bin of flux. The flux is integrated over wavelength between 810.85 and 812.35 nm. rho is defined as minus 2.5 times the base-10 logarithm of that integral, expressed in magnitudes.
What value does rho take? -4.3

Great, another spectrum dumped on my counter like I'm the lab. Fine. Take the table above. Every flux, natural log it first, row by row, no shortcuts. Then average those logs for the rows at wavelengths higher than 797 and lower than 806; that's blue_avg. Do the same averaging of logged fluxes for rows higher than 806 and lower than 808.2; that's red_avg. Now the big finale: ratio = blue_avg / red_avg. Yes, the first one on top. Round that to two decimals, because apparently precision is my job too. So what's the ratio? 1.00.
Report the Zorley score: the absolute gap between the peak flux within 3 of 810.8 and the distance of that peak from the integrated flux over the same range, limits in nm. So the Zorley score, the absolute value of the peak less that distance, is 135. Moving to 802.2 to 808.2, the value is 133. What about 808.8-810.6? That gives 8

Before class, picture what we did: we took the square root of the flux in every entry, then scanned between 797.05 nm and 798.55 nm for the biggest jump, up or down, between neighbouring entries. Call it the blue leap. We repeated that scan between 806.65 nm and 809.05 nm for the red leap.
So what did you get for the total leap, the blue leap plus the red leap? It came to 0.71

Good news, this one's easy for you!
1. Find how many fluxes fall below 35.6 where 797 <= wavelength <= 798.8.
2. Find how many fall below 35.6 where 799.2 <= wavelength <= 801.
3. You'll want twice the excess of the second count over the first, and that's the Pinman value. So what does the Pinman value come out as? 4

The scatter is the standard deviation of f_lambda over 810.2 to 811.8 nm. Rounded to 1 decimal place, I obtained 0.4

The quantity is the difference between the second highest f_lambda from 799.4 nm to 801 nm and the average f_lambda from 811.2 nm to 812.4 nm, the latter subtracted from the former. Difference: -0.7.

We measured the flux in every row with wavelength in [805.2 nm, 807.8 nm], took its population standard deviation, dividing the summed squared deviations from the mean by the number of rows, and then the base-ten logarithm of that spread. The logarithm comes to 0.083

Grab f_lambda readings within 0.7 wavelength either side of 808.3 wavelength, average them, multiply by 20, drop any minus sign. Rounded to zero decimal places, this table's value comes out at 695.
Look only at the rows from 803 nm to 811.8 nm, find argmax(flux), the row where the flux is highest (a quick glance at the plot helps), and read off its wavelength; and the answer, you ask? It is 805.3 nm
